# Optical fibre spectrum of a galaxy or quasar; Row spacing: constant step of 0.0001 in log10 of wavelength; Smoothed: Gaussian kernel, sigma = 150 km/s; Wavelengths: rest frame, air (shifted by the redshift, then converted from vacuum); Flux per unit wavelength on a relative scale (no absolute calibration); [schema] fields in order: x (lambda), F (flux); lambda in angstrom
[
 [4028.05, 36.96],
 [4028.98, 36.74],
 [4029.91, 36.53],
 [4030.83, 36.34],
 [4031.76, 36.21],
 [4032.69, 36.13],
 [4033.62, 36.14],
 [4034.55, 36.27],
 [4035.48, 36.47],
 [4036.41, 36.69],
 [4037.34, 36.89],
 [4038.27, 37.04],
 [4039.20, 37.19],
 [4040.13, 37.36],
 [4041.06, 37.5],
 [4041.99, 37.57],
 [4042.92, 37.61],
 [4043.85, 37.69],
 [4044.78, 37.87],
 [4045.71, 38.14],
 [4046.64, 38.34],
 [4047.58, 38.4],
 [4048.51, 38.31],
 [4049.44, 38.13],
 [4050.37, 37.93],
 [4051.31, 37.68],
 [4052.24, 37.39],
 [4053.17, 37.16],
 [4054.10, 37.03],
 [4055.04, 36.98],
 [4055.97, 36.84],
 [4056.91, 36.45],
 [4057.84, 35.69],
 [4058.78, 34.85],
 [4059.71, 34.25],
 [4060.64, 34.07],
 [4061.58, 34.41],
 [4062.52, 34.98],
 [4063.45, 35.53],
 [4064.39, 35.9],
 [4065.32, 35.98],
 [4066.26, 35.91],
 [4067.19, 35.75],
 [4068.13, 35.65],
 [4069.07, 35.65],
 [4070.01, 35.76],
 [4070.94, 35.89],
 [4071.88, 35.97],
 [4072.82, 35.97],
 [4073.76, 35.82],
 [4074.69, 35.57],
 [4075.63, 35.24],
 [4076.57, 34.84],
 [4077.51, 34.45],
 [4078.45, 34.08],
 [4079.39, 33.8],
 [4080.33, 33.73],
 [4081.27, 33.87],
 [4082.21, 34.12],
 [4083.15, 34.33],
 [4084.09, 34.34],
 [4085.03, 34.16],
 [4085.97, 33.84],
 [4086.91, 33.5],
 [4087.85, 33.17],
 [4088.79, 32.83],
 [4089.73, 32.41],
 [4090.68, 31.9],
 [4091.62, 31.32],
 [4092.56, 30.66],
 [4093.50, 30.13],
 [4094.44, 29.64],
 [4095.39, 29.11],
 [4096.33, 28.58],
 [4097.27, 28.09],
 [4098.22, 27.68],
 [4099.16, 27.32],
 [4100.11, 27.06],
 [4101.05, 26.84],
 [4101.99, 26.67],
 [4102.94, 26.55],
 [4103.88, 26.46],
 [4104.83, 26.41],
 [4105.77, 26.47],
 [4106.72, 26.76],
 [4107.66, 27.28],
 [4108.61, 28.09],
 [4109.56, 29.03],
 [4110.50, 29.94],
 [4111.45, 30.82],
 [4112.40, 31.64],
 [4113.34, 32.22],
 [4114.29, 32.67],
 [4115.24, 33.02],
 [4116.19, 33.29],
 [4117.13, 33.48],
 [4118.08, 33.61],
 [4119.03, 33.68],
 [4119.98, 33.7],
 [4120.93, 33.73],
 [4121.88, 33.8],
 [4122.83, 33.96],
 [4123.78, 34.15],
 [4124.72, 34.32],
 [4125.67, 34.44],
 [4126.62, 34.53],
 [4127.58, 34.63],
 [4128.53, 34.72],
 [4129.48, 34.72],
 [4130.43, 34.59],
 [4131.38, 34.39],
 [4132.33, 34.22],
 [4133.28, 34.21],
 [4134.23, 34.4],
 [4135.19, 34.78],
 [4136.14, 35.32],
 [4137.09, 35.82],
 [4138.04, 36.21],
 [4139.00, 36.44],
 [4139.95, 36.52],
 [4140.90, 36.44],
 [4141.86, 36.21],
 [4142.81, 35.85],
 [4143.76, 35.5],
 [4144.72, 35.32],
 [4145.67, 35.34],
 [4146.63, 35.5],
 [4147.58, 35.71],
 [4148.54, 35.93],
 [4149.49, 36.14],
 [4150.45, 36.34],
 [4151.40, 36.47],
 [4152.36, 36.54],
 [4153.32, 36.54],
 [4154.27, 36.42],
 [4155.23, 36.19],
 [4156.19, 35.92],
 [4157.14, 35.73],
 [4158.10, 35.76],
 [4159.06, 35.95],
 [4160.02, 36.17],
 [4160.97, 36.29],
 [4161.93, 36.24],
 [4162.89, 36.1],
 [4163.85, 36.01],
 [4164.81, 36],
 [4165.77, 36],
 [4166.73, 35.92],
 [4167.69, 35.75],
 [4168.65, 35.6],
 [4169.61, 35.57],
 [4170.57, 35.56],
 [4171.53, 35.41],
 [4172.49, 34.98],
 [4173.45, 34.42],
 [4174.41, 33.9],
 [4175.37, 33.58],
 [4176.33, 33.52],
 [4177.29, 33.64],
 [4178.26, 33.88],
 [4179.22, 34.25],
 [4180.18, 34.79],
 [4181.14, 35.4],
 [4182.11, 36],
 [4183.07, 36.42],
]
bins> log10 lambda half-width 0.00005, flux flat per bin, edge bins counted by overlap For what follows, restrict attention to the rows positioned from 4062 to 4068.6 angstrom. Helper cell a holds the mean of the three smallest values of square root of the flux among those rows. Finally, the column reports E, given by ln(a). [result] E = 1.78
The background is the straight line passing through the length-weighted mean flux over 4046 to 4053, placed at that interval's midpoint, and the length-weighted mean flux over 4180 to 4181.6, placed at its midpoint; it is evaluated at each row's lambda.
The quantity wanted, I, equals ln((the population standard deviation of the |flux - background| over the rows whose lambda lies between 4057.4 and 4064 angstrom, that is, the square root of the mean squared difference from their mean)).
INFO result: -0.5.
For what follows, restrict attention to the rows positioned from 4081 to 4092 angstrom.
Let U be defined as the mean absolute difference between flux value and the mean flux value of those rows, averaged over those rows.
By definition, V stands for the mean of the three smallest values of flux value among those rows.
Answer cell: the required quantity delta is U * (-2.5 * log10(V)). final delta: -3.1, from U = 0.82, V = 31.9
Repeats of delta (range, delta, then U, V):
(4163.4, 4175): -1.9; 0.50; 34.4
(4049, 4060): -3.6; 0.93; 34.9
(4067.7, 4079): -1.9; 0.50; 34.5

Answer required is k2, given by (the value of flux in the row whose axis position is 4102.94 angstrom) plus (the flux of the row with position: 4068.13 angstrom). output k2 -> 62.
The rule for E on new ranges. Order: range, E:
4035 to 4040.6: 1.80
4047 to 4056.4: 1.80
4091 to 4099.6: 1.66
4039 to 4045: 1.81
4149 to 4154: 1.80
